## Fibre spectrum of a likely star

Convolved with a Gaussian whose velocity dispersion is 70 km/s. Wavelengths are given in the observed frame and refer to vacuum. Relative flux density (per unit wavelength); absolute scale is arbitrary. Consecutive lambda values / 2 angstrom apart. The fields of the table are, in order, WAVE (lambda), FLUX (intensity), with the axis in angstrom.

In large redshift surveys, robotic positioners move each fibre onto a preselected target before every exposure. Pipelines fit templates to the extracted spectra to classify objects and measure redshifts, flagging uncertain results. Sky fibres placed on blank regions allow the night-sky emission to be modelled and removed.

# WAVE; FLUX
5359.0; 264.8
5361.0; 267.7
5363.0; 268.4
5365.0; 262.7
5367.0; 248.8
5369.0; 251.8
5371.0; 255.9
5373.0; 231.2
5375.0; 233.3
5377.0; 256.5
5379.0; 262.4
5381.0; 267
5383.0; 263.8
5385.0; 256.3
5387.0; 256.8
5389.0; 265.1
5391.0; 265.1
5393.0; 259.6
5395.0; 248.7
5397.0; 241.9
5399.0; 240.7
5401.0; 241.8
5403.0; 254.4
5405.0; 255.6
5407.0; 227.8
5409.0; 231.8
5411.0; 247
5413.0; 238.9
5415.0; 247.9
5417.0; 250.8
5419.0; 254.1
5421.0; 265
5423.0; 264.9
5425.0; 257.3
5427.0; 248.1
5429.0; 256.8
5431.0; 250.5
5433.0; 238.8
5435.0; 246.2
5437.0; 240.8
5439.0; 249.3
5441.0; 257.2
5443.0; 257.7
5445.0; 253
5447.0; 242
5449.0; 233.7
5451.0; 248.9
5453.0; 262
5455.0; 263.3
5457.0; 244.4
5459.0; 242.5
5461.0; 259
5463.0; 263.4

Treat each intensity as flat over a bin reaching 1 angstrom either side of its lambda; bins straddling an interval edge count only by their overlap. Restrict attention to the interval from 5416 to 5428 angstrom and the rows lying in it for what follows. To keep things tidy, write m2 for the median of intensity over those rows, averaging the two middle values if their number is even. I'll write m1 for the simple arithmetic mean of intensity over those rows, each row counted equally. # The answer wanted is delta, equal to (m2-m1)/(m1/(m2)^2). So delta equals -255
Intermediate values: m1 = 257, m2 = 256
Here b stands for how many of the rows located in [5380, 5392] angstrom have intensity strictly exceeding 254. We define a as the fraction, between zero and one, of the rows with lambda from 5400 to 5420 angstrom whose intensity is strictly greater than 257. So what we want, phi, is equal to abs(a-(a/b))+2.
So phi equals 2.00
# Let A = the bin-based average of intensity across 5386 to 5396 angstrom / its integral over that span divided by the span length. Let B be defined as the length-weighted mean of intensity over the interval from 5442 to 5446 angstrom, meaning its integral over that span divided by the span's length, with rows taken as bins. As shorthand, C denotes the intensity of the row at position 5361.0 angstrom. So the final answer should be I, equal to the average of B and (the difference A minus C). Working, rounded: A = 259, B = 255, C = 267.7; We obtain 123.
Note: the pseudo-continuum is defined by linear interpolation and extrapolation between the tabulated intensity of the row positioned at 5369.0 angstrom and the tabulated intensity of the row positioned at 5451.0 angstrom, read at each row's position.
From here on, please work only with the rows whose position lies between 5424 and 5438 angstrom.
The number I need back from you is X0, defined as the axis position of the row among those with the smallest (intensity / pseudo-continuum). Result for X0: 5433.0 angstrom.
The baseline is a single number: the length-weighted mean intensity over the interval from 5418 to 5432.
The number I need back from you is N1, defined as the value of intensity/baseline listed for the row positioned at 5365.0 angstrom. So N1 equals 1.02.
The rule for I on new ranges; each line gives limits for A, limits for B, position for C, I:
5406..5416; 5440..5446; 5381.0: 114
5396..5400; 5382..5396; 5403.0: 123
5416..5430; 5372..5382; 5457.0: 131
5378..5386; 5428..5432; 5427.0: 134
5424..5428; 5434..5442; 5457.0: 128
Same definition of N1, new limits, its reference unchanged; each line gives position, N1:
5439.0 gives 0.97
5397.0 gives 0.94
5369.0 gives 0.98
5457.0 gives 0.95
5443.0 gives 1.00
